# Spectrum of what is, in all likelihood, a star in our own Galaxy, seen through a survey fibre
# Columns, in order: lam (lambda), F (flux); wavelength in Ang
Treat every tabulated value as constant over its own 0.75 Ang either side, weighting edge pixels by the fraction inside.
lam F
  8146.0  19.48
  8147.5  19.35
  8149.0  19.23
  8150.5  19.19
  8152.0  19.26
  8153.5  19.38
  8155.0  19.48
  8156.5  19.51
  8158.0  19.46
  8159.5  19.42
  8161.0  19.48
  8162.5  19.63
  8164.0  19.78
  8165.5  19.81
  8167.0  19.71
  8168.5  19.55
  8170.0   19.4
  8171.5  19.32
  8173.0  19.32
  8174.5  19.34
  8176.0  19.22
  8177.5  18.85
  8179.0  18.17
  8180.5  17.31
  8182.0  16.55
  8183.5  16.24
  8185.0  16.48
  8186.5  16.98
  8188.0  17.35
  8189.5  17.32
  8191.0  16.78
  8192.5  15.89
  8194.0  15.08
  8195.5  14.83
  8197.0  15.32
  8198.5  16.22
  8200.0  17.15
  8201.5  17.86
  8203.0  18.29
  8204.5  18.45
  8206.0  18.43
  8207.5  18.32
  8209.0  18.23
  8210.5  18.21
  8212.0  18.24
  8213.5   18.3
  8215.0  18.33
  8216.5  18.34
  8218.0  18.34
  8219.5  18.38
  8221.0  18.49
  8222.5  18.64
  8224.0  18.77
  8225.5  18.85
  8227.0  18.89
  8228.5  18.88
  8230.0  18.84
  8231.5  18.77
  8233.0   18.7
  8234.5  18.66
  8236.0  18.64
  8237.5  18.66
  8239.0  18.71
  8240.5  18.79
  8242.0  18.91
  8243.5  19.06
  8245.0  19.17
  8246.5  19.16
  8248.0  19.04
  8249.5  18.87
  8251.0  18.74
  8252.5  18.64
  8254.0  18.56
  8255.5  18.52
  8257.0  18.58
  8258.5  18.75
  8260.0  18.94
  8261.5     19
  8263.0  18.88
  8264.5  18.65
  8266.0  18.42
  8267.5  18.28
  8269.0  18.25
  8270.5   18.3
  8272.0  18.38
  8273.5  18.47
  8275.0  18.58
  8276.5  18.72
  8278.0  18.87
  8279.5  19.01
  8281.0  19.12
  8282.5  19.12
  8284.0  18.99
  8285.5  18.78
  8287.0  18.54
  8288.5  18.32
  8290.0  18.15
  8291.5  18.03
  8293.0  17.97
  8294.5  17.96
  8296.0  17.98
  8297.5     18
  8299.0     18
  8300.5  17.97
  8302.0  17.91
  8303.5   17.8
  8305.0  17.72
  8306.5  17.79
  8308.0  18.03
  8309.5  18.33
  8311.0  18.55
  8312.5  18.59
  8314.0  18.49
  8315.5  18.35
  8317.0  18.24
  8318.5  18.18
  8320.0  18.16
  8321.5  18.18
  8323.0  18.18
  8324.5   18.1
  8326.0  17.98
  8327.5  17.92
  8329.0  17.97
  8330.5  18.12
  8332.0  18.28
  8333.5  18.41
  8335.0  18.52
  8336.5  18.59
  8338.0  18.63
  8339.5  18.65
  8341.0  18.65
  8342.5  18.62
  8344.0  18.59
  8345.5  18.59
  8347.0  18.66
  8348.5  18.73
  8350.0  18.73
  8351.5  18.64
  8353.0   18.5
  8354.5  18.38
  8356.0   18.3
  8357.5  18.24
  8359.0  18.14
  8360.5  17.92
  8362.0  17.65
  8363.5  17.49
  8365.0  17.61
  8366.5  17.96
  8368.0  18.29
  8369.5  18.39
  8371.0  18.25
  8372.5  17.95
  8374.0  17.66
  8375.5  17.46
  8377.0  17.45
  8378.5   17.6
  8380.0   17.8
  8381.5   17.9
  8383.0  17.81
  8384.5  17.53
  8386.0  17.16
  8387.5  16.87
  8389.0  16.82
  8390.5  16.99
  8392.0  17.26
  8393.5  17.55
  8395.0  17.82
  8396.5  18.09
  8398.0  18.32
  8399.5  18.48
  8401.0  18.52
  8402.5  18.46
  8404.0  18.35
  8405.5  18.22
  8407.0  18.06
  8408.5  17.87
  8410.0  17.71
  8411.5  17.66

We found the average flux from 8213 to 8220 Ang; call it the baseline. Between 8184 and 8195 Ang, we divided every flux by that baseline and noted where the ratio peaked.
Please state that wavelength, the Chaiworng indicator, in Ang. 8188.0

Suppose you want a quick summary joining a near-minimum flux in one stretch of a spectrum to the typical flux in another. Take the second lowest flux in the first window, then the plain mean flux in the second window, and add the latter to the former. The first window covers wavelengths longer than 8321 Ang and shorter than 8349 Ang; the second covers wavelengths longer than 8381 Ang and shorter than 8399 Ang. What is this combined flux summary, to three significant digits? 35.5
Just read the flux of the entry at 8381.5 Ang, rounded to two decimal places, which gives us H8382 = 17.90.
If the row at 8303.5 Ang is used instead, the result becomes 17.80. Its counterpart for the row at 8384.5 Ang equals 17.53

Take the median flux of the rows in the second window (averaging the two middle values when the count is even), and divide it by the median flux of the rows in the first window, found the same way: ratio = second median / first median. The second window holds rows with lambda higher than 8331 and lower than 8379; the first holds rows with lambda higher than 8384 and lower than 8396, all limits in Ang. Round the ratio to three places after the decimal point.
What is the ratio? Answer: 1.066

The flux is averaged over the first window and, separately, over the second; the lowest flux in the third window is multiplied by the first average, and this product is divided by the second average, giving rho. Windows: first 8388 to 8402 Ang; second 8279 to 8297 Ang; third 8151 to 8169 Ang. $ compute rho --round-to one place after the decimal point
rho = 18.5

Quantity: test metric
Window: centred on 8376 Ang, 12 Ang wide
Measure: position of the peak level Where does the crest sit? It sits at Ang 8371.0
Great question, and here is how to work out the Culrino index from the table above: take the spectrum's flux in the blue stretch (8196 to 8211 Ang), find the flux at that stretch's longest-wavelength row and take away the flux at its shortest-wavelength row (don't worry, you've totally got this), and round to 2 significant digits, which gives 2.9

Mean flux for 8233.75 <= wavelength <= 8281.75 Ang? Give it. 18.73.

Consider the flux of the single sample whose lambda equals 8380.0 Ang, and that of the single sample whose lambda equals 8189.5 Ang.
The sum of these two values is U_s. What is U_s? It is 35.1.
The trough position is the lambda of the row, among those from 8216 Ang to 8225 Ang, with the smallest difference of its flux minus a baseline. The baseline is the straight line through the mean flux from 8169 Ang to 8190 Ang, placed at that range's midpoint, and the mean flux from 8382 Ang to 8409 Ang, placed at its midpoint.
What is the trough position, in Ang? 8216.5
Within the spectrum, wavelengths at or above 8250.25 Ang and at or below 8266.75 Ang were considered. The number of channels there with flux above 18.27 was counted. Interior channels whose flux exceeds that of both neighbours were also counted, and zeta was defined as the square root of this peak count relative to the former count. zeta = 0.30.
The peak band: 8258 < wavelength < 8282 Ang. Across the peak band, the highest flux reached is 19.12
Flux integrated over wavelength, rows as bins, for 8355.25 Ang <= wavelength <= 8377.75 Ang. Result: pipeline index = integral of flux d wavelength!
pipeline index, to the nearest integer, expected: 403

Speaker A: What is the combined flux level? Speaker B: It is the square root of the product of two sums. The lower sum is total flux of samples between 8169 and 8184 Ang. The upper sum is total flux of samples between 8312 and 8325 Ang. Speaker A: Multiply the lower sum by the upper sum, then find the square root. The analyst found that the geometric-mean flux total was 174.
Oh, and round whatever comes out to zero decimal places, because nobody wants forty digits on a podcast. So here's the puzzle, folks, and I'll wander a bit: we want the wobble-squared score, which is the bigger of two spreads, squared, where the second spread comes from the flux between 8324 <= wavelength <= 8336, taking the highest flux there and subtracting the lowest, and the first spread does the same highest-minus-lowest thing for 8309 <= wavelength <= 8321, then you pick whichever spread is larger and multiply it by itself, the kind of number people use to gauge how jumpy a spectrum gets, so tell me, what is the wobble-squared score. 0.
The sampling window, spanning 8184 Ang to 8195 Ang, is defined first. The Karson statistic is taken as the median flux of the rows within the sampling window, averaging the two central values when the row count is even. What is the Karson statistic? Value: 16.8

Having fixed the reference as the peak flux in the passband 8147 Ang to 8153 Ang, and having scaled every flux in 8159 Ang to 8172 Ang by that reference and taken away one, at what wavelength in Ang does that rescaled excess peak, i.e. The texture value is 8165.5 Ang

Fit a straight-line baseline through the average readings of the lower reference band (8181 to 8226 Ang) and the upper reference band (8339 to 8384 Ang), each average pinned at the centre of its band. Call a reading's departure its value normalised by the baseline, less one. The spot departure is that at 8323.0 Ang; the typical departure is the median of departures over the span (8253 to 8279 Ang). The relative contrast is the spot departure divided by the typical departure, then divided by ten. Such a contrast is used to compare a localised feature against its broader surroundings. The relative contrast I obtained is 0.022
